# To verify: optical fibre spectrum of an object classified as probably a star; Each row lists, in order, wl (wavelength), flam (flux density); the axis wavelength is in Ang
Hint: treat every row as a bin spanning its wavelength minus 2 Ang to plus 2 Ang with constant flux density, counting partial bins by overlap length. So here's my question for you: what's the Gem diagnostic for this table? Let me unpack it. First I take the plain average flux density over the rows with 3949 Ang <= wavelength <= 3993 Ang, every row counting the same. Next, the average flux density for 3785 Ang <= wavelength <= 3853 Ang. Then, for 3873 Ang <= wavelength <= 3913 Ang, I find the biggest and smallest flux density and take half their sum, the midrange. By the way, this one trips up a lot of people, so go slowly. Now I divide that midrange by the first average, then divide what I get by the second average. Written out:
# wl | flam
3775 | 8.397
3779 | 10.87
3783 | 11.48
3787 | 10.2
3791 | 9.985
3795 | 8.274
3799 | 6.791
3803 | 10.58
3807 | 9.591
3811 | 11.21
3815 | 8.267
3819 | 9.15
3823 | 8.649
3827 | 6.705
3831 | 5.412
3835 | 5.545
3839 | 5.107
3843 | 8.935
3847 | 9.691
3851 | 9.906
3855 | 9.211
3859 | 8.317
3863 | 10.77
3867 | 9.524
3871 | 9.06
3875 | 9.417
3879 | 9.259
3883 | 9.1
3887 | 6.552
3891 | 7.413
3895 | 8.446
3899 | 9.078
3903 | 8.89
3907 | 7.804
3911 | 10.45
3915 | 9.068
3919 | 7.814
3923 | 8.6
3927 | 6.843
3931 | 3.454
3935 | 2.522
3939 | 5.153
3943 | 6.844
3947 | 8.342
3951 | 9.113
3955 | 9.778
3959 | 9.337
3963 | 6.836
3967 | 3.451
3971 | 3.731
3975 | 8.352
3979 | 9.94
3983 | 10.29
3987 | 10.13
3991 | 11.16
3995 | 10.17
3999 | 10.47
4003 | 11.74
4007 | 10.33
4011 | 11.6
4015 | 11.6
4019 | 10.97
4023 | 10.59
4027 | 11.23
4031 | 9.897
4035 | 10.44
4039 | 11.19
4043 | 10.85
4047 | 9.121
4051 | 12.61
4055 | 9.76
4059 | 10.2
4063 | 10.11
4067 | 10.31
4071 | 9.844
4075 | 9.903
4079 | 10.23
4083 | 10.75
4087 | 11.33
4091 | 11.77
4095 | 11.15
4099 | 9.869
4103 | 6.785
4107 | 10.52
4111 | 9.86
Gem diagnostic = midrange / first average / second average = 0.12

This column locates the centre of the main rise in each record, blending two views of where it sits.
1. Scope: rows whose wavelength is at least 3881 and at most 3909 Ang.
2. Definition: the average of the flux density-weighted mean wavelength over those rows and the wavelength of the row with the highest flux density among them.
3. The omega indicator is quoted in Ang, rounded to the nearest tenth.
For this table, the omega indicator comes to 3889.1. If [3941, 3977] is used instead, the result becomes 3956.3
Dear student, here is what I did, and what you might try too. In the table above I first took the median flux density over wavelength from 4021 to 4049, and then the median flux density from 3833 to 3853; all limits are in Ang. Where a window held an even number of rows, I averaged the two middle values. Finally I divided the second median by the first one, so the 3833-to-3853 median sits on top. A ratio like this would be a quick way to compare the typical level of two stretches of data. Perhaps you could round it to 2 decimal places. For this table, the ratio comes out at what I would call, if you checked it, 0.84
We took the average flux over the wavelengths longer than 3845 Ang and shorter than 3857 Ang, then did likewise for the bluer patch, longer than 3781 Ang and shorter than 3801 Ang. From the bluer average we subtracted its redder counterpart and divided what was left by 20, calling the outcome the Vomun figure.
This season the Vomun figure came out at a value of -0.013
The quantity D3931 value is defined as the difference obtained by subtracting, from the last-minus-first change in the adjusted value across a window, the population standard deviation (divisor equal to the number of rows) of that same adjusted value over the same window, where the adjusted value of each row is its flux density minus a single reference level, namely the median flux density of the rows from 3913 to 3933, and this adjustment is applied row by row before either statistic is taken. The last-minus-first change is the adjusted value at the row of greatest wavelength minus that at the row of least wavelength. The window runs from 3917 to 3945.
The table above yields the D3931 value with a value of -3.1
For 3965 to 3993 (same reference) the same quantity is 4.7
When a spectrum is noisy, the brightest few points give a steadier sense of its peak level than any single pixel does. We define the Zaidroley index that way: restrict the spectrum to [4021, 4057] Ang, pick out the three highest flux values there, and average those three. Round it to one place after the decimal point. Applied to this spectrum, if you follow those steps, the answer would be 11.7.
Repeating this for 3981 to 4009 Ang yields 11.1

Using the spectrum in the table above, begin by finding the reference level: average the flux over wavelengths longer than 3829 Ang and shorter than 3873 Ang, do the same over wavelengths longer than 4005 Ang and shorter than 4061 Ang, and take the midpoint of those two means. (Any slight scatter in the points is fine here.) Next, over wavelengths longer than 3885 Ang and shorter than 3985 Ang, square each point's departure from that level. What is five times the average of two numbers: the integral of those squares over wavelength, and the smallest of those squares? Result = 2242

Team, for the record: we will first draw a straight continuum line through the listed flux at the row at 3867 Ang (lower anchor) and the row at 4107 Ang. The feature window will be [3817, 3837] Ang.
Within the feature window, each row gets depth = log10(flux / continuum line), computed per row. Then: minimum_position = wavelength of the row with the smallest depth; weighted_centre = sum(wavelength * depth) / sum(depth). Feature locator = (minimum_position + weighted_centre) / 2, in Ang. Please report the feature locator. 3831.0 Ang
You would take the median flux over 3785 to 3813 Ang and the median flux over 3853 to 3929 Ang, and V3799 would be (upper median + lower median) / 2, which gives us 9.52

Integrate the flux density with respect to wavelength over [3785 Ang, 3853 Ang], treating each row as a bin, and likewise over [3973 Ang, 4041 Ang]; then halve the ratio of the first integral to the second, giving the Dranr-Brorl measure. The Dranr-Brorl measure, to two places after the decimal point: 0.40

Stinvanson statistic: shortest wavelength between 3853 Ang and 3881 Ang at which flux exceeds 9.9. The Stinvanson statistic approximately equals 3863 Ang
